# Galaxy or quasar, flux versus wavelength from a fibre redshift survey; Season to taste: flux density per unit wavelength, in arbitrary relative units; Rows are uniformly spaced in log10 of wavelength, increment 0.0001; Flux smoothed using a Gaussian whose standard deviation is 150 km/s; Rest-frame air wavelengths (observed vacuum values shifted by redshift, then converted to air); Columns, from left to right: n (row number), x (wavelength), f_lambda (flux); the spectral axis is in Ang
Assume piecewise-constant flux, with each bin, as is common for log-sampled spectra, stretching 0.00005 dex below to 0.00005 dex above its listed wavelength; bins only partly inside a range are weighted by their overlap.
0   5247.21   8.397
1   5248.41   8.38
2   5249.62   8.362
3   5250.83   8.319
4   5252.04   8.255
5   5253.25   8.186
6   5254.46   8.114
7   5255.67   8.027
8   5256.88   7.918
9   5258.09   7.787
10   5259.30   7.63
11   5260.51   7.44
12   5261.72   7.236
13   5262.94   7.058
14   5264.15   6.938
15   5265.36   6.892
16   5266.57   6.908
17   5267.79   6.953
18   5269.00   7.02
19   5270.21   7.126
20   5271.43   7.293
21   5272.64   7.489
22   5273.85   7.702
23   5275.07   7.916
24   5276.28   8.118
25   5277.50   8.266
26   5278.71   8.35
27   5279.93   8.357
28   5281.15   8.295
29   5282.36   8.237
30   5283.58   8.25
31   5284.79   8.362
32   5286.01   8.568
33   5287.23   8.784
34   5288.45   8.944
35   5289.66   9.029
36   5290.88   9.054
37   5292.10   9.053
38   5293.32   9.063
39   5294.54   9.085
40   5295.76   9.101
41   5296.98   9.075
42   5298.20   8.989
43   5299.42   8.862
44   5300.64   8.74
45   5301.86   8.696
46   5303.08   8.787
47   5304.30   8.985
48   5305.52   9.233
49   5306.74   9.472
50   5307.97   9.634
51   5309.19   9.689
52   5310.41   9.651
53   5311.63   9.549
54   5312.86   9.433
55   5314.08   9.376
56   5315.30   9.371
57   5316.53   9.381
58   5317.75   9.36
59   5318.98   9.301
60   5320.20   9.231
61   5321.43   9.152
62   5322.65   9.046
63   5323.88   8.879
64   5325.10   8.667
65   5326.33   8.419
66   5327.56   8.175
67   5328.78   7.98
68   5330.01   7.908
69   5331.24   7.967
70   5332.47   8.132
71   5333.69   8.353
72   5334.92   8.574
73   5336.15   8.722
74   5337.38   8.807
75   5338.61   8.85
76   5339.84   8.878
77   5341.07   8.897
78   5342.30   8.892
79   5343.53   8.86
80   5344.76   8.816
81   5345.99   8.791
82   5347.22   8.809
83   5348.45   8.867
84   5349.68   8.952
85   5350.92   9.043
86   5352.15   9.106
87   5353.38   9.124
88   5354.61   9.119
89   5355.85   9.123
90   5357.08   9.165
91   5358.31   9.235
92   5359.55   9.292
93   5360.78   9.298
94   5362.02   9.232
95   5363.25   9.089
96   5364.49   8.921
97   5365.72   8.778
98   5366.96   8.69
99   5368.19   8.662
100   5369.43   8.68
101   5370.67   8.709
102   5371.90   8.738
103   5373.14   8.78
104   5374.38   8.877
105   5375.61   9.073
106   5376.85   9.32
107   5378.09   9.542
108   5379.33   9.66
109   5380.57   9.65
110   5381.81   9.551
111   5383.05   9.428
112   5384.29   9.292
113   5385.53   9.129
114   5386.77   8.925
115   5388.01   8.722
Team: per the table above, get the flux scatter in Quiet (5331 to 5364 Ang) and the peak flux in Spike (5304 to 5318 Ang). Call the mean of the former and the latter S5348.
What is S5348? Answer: 5.01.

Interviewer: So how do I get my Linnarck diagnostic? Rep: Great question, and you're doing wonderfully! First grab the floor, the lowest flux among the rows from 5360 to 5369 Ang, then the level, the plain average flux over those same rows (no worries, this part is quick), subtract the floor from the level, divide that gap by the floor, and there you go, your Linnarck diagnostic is 0.034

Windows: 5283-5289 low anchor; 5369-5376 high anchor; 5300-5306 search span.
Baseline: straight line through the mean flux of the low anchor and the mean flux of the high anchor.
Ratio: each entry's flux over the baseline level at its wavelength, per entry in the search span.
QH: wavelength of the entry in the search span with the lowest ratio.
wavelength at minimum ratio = 5301.86 Ang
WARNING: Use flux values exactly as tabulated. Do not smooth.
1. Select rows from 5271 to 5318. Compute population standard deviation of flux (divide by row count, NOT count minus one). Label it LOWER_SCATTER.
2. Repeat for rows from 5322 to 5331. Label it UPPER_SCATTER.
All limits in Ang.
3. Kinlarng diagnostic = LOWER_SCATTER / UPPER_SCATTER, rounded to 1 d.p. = 1.5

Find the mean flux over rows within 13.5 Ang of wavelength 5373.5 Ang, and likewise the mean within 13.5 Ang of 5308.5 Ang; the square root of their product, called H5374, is 9.2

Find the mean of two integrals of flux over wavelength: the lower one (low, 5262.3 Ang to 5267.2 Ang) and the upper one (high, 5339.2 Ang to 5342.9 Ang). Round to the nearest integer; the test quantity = 33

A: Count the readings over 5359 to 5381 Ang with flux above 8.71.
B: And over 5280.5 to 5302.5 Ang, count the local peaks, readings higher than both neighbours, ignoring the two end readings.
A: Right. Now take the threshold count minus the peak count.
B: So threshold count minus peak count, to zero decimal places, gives 12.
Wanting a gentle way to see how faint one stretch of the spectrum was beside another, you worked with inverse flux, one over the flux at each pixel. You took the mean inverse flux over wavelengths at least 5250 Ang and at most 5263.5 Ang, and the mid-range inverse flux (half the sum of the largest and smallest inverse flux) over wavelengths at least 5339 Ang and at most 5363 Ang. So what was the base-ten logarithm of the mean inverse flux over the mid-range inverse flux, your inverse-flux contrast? 0.06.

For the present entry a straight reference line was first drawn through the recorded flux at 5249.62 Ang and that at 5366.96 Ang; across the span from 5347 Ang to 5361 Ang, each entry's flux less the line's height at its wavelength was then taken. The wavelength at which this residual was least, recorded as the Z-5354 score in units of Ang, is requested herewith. 5347.22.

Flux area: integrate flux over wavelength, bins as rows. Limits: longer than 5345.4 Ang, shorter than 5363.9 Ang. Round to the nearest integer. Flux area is 168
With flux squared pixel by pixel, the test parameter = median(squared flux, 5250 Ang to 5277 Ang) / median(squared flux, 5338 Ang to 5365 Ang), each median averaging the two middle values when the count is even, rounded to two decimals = 0.71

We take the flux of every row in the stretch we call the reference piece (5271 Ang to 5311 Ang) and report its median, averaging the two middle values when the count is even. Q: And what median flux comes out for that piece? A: 8.79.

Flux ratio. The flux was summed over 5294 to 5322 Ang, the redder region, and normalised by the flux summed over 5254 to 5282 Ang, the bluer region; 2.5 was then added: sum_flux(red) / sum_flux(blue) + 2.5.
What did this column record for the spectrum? 3.71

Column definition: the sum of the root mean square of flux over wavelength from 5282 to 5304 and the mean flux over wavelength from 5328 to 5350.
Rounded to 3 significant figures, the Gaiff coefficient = 17.4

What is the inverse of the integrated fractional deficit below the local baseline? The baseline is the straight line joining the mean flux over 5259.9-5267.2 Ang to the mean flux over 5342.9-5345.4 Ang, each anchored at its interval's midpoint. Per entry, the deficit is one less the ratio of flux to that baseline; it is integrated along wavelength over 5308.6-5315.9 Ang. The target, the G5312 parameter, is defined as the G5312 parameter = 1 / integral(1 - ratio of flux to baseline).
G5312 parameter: -0.8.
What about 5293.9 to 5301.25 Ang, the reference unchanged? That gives -0.9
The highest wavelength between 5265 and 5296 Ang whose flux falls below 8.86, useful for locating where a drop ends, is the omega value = 5287.23 Ang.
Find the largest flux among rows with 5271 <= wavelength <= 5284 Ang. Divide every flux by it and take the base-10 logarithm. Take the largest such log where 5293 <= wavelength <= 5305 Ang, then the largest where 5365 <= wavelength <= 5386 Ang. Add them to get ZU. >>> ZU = 0.100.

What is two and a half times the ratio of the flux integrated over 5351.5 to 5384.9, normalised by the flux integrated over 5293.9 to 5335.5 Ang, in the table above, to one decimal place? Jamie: 2.0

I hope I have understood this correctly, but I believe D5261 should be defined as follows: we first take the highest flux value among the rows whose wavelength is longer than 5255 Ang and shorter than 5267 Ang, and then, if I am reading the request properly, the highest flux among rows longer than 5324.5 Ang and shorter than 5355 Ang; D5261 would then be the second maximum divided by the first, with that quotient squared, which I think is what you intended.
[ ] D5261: 1.3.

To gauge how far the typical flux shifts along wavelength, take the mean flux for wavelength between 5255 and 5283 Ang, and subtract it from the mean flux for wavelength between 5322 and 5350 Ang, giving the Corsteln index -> 1.0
